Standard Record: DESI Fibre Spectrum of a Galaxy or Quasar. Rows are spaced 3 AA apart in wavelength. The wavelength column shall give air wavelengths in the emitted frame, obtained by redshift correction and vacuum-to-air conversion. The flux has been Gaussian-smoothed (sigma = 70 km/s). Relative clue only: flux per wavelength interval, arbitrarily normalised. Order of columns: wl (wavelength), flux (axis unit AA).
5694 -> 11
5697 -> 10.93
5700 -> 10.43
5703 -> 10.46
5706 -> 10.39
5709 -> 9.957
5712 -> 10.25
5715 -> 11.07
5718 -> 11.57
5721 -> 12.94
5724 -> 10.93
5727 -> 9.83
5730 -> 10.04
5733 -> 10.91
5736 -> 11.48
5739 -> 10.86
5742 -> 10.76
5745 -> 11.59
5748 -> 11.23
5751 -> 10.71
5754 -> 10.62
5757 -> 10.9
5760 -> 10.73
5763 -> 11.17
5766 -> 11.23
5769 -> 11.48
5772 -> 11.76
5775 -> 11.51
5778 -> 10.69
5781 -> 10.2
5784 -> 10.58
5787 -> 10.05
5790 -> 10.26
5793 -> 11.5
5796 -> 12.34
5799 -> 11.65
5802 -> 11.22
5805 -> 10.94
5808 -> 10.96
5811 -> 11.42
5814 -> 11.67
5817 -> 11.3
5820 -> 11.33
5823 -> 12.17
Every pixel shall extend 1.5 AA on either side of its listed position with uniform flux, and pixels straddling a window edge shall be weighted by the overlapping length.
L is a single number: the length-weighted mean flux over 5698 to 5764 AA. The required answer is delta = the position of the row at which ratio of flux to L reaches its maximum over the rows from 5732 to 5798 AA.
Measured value 5796 AA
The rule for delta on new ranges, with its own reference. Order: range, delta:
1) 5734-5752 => 5745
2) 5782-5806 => 5796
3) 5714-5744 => 5721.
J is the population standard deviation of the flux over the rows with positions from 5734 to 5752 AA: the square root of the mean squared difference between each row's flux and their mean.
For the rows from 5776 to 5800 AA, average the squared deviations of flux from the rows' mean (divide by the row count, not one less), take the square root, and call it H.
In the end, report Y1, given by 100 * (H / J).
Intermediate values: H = 0.77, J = 0.35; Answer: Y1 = 222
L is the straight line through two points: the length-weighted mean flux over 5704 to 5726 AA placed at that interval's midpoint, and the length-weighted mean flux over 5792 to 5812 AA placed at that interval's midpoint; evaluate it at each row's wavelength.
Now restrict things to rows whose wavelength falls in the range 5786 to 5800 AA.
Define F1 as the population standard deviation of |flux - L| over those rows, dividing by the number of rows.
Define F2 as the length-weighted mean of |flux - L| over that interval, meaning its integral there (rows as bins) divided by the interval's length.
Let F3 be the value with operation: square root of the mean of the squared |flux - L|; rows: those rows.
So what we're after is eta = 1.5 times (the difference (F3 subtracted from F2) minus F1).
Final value -0.93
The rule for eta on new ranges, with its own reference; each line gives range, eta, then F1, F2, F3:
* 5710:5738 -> -1.19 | 0.58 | 0.68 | 0.9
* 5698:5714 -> -0.40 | 0.20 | 0.60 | 0.7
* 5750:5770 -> -0.39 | 0.20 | 0.30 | 0.4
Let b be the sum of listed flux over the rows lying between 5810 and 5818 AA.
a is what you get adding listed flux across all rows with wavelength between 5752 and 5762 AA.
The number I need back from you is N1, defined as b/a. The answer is 1.07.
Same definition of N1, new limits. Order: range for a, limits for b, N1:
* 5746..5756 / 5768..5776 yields 1.07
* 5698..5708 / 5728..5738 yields 1.04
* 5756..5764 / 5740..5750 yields 1.02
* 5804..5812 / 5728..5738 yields 0.97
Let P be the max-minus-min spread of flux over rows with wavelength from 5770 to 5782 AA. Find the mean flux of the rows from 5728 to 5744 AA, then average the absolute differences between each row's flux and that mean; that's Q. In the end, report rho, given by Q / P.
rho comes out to 0.21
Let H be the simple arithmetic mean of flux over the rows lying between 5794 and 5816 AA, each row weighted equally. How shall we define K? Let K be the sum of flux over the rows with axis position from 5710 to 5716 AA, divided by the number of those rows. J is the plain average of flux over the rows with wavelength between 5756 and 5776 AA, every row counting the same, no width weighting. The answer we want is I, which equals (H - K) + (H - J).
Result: 1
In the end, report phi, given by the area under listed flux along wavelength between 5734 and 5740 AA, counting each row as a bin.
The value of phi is 67.0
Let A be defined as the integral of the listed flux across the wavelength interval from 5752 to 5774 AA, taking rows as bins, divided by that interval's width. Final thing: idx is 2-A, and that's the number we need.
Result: -9.13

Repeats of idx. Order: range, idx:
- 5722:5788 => -8.90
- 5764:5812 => -9.11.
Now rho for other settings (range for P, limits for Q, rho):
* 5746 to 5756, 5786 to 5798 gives 1.45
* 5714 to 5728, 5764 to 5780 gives 0.10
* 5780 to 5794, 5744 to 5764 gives 0.20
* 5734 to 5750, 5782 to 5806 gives 0.73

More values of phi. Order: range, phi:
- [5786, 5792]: 61.7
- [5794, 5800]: 71.9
